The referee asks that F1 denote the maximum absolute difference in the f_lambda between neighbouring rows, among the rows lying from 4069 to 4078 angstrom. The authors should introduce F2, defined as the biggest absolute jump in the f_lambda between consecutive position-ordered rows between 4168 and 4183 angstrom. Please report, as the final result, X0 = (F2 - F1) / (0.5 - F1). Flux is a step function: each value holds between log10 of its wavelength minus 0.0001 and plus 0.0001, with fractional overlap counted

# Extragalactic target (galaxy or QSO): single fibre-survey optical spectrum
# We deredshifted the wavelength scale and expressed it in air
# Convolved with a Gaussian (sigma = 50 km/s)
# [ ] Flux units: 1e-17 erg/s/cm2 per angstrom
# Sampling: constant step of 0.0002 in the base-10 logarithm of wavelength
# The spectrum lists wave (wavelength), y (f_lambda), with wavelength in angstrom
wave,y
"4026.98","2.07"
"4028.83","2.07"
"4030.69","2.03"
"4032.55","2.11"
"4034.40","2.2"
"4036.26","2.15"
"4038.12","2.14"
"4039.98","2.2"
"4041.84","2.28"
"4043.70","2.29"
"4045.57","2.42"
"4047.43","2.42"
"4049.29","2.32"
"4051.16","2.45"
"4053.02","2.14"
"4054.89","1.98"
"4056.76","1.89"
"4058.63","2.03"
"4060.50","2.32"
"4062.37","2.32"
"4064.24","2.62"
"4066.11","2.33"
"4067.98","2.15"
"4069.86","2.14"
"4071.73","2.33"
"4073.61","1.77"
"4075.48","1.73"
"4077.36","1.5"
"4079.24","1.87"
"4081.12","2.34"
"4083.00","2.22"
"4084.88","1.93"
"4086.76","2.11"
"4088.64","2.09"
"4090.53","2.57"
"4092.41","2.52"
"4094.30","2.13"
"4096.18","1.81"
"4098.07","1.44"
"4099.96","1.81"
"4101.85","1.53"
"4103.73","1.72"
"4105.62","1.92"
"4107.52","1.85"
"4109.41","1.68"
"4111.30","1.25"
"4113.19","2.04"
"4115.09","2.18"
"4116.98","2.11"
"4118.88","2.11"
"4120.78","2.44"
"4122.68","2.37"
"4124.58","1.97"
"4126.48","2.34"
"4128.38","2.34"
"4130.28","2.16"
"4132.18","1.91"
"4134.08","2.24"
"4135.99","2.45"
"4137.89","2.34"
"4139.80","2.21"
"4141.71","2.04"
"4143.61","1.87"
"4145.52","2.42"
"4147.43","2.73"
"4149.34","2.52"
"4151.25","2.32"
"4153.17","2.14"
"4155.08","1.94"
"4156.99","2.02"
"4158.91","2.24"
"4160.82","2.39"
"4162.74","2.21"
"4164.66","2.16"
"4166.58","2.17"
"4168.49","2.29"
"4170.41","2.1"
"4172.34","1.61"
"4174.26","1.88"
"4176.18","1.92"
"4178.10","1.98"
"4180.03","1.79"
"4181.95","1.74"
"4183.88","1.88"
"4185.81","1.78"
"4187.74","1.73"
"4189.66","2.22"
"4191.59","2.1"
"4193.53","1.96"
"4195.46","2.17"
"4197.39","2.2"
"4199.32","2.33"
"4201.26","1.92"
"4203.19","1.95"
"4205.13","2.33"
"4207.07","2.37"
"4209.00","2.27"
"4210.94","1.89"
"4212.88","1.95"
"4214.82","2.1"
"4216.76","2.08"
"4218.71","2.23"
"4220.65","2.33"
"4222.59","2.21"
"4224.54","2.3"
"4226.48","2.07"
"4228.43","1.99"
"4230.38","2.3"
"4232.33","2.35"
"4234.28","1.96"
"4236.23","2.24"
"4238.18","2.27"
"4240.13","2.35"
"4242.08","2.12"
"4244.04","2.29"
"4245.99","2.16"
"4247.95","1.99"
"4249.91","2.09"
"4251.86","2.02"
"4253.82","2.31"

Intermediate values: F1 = 0.56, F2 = 0.49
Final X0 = 1.2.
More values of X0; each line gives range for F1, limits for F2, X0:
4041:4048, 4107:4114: 1.8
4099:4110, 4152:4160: -0.3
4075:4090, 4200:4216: -3.0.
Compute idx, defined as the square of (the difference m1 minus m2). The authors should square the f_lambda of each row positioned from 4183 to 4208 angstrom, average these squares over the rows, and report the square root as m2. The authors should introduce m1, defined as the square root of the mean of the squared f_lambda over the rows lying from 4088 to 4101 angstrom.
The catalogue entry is 0.000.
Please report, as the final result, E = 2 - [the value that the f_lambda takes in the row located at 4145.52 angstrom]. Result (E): -0.42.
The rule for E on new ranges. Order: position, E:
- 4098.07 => 0.56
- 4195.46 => -0.17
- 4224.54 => -0.30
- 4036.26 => -0.15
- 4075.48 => 0.27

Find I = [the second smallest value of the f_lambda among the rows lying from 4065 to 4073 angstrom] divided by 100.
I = 0.0215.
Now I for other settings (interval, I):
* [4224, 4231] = 0.0207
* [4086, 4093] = 0.0211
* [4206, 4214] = 0.0195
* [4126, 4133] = 0.0216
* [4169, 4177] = 0.0188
